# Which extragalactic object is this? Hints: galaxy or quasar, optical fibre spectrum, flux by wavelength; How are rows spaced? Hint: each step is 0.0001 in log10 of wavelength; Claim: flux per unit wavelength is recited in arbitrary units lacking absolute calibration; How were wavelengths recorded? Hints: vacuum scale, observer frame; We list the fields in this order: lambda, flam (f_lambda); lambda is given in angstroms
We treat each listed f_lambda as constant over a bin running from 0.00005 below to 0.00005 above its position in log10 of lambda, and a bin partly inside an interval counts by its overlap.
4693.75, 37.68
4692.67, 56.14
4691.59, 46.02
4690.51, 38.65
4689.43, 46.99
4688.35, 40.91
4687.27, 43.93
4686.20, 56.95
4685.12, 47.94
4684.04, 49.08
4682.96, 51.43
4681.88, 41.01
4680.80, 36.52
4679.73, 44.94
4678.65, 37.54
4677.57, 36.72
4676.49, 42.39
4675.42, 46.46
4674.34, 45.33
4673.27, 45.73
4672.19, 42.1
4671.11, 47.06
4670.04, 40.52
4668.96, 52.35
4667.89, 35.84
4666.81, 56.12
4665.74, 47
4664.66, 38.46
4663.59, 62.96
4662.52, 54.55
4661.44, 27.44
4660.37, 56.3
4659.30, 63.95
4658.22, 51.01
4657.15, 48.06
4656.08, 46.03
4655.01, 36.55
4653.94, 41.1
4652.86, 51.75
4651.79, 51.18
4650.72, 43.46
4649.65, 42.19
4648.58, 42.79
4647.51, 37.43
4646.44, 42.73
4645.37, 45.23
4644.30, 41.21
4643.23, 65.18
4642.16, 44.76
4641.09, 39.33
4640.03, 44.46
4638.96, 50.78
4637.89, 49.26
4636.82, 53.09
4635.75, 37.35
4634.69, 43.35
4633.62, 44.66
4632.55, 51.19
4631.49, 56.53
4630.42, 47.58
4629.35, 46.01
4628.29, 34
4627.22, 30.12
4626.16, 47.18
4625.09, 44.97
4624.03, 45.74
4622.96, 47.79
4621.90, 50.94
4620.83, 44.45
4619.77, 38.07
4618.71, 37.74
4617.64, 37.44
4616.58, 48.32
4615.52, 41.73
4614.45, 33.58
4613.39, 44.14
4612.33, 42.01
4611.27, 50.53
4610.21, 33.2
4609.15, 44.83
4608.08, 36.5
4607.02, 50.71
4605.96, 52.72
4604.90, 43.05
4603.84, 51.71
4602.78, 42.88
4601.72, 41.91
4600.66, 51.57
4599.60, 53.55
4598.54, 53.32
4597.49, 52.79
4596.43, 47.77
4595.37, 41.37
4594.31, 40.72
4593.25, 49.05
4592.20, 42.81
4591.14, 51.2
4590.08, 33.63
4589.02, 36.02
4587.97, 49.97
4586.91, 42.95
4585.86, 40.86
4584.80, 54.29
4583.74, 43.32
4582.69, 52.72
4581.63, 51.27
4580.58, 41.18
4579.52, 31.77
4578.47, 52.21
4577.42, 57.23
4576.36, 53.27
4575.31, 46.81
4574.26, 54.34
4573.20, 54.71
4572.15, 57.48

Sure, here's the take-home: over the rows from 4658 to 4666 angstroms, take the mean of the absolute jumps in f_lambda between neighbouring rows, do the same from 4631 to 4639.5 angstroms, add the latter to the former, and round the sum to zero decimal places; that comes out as 23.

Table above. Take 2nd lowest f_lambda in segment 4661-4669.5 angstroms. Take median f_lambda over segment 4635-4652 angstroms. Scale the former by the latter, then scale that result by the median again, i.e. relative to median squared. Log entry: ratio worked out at 0.0185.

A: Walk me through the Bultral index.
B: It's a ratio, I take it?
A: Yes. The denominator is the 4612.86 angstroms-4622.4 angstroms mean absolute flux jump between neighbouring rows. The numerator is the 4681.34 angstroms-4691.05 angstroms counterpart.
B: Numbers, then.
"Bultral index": 1.1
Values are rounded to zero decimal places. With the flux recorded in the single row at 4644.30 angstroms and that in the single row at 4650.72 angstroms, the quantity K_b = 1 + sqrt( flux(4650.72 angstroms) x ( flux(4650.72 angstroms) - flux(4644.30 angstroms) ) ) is 11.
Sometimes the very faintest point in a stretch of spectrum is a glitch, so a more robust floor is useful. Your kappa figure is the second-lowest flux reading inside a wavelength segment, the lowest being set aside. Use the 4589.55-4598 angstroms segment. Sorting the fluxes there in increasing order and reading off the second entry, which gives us 40.72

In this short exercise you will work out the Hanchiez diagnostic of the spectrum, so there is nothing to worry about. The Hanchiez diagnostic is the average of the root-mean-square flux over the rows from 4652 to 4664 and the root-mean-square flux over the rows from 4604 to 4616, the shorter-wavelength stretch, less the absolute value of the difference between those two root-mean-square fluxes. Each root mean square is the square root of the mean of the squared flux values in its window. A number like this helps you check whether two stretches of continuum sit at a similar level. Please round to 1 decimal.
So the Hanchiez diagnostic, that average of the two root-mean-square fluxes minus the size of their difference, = 40.1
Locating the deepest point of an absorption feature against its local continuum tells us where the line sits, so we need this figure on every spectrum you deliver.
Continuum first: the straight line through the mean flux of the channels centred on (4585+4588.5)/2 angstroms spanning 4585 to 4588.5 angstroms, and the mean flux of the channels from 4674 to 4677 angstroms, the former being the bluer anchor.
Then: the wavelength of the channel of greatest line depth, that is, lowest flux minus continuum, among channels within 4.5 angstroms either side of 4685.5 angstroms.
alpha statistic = 4688.35 angstroms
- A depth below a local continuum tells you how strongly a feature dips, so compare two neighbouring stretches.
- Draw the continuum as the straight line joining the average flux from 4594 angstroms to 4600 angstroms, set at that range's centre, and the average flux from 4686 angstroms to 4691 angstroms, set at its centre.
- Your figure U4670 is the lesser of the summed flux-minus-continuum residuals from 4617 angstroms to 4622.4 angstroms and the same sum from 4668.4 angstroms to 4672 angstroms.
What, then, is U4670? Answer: -29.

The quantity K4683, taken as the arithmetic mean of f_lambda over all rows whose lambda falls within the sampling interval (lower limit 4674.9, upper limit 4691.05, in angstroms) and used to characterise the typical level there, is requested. 44.1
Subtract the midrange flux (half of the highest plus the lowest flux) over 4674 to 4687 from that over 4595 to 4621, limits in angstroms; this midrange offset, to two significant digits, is -3.4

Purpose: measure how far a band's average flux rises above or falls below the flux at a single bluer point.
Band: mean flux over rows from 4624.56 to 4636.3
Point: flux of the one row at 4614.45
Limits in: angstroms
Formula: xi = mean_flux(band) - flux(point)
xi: 10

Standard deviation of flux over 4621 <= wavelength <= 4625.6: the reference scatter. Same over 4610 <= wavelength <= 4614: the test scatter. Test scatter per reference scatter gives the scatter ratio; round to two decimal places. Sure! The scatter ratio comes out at 2.69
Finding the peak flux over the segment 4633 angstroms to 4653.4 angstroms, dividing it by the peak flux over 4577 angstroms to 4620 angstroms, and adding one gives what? 2.14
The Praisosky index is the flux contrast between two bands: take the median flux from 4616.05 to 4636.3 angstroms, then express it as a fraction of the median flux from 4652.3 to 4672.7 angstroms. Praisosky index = 0.96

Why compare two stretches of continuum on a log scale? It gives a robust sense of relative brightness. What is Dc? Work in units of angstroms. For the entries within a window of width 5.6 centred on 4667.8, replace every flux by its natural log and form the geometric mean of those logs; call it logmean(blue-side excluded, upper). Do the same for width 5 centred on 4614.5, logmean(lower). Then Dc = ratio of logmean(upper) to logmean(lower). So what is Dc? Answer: 1.025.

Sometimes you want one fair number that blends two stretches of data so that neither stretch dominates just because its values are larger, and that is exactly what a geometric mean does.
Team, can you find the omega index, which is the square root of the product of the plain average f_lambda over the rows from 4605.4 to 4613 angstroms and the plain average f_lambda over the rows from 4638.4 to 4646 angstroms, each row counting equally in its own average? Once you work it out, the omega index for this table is 45.8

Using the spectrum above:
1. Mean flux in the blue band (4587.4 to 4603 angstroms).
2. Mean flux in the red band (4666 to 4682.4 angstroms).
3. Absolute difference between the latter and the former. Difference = 2.5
